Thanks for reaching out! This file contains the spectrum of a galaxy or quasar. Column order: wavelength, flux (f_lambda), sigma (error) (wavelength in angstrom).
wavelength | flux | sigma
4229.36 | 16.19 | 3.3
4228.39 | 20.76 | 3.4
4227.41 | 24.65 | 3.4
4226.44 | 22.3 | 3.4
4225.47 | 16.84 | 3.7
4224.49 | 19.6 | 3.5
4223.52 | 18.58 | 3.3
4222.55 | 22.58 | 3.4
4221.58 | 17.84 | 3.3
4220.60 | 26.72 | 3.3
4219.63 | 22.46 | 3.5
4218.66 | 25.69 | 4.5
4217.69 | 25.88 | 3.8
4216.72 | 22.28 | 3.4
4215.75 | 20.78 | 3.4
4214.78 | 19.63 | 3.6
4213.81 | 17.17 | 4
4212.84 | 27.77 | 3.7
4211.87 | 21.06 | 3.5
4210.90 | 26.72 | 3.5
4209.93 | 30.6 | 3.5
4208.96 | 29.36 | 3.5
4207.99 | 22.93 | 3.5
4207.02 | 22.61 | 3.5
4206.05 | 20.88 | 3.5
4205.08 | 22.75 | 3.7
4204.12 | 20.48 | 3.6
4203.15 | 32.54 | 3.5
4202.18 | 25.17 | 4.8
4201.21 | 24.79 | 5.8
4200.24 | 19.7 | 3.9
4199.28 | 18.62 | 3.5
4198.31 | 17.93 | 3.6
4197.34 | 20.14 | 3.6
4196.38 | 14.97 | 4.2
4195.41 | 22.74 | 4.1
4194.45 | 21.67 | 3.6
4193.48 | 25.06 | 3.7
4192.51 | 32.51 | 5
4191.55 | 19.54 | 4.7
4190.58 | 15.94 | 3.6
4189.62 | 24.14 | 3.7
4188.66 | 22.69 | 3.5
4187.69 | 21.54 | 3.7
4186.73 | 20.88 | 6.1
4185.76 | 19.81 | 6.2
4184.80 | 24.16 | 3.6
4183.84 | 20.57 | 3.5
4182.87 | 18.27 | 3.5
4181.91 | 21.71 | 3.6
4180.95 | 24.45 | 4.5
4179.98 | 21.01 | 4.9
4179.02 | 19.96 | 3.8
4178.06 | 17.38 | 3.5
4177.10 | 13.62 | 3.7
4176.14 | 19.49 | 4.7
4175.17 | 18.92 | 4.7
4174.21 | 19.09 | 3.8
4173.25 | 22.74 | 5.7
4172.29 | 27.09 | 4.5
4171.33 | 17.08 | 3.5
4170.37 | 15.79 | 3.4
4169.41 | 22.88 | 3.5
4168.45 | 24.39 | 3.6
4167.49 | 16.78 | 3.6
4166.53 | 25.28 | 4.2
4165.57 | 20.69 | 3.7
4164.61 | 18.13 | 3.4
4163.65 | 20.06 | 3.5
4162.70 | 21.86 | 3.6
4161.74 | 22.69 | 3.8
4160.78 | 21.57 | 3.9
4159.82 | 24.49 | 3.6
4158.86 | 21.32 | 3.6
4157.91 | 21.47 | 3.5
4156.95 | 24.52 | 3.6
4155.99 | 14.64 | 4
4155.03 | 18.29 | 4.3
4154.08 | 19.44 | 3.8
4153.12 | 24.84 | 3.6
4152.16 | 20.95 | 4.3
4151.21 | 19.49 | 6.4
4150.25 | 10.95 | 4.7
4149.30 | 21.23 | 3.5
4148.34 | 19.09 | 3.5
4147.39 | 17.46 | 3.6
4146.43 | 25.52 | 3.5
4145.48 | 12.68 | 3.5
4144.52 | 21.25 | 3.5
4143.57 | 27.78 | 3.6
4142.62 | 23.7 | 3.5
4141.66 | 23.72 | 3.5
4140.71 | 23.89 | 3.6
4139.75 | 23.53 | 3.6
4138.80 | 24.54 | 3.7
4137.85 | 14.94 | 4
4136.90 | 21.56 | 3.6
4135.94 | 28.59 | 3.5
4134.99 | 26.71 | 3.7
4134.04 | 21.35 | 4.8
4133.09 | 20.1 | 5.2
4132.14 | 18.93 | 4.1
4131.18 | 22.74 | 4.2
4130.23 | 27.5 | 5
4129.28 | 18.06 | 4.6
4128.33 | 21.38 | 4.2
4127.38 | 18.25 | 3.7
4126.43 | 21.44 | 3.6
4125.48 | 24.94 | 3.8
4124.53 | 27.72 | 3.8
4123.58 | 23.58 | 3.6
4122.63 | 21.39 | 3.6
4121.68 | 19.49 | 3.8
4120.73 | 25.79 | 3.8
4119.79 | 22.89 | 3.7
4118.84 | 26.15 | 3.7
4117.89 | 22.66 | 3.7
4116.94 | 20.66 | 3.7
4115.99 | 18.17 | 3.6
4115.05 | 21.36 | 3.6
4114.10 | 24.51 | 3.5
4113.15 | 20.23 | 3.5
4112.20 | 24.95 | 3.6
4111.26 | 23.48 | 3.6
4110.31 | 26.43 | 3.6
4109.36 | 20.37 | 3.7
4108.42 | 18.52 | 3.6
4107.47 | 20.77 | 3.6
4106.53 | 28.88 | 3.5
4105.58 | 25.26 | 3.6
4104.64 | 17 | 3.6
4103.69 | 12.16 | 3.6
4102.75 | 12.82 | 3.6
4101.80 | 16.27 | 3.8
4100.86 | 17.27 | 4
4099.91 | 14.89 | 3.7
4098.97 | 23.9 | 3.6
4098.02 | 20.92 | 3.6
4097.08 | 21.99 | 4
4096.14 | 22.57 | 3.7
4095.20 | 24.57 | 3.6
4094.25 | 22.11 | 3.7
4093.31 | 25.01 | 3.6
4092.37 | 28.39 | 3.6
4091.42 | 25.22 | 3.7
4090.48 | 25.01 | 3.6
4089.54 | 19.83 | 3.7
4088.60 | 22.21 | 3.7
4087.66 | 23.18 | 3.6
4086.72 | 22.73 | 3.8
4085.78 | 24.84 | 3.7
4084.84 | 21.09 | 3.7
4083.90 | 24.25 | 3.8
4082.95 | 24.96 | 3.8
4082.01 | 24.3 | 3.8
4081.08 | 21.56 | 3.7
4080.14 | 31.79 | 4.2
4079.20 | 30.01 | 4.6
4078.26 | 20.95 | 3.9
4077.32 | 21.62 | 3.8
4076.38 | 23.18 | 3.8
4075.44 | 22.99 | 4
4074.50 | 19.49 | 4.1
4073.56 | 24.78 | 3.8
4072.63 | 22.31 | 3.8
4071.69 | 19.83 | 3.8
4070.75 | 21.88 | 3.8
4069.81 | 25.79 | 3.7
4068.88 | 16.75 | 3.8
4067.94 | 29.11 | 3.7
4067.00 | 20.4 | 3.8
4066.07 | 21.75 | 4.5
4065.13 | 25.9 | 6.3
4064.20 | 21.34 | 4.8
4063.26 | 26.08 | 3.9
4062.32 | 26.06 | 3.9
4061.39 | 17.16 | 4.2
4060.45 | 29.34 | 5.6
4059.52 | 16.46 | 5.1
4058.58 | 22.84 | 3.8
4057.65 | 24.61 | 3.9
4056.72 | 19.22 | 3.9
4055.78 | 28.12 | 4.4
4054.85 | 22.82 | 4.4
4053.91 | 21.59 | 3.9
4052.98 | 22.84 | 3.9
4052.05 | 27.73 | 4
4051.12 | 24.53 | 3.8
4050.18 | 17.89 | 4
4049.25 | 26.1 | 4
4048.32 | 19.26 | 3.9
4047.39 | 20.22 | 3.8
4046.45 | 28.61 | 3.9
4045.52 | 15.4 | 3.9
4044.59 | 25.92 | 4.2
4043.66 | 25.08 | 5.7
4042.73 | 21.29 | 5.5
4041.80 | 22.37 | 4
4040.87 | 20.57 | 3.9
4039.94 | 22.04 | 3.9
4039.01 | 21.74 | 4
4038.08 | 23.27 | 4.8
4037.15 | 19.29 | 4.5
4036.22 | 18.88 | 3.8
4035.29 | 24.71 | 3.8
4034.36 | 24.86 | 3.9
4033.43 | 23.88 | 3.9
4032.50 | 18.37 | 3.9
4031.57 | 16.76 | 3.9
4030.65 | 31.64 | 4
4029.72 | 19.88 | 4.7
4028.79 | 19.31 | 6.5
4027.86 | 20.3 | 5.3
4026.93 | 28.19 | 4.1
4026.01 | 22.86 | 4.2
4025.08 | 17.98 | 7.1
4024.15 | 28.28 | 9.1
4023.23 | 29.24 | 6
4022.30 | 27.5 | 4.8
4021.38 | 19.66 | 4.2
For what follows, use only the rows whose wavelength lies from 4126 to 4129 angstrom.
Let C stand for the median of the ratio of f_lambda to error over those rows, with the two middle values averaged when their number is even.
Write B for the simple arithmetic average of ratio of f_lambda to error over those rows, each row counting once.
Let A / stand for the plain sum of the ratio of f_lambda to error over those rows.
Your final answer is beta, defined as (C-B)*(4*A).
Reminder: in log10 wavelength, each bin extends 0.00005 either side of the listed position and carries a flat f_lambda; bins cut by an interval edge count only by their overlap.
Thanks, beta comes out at -15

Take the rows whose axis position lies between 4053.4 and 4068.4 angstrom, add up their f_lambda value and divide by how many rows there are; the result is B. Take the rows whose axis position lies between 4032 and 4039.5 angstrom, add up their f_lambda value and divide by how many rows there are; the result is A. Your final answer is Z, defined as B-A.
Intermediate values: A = 21.9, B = 23.3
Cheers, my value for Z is 1.4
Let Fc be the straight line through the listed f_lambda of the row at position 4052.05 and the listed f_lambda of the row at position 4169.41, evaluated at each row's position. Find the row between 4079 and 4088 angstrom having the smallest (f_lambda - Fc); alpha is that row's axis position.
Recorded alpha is 4084.84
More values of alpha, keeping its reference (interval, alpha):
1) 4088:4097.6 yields 4089.54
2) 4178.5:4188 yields 4182.87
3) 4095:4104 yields 4103.69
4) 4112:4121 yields 4115.99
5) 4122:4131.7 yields 4129.28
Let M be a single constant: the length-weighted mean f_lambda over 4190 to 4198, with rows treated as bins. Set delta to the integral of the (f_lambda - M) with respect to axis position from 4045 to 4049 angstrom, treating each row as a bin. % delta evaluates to -1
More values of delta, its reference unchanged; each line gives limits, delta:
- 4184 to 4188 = 0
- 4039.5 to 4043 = 0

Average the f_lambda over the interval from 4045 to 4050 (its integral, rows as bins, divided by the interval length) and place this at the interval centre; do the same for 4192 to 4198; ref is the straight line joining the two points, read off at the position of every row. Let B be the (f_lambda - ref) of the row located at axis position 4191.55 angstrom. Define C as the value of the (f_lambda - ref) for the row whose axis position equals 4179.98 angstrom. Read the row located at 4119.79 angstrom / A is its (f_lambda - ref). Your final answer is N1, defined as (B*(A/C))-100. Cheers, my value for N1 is -99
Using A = 0.7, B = -3.1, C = -1.6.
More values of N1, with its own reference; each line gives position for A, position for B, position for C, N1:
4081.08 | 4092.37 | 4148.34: -99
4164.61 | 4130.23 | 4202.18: -109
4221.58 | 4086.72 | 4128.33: -96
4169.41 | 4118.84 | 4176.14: -100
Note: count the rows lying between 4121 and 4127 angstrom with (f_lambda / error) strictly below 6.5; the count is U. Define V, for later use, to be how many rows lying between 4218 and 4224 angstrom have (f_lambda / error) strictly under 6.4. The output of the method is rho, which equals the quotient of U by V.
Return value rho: 1.00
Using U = 3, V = 3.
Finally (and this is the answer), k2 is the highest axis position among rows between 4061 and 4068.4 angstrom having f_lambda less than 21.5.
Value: 4067.00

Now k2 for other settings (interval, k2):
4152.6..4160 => 4158.86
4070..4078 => 4074.50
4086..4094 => 4089.54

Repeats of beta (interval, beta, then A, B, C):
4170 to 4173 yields -19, 16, 5.18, 4.9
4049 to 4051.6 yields 45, 17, 5.82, 6.5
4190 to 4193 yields -36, 15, 5.03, 4.4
